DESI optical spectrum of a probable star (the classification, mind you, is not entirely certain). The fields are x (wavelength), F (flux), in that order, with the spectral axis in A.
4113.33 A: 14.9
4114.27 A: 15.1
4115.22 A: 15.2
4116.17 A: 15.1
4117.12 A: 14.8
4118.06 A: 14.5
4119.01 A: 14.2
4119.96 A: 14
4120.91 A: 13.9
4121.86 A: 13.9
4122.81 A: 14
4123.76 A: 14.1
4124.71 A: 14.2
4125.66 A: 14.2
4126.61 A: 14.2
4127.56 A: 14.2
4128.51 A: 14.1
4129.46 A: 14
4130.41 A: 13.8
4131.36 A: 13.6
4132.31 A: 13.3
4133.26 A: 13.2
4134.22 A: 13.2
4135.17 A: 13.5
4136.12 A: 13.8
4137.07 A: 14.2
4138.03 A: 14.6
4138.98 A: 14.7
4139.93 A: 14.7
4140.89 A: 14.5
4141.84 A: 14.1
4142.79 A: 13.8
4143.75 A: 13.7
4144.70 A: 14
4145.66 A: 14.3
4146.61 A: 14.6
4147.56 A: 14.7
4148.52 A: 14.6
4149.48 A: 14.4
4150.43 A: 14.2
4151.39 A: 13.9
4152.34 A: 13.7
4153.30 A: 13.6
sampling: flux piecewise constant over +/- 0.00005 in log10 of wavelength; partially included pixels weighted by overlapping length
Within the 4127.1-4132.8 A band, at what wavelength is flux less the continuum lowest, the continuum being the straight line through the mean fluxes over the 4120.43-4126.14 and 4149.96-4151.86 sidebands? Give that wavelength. 4132.31 A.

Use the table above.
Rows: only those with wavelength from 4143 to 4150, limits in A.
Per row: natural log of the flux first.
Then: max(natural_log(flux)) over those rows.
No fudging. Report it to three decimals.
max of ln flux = 2.688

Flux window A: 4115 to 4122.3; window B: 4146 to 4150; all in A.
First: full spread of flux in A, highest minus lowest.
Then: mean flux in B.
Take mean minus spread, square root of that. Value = 3.64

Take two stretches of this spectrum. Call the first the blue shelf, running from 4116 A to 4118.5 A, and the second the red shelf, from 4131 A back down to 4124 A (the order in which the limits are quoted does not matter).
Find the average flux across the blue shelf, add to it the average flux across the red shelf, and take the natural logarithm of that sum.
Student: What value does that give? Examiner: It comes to 3.36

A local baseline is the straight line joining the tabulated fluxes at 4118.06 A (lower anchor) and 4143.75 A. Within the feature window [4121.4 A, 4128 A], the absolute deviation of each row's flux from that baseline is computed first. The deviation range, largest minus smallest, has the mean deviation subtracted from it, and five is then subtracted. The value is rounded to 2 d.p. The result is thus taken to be -4.70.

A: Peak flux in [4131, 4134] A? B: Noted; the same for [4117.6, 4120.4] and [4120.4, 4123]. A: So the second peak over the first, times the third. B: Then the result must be 14.9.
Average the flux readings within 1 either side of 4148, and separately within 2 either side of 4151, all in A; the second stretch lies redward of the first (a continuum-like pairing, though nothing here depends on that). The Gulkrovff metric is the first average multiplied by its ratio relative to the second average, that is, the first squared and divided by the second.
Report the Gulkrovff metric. 15.3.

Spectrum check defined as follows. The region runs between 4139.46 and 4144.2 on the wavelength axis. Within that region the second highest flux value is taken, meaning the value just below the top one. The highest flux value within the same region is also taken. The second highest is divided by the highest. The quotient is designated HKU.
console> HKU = 0.986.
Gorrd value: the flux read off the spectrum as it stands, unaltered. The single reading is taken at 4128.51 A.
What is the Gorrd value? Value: 14.1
